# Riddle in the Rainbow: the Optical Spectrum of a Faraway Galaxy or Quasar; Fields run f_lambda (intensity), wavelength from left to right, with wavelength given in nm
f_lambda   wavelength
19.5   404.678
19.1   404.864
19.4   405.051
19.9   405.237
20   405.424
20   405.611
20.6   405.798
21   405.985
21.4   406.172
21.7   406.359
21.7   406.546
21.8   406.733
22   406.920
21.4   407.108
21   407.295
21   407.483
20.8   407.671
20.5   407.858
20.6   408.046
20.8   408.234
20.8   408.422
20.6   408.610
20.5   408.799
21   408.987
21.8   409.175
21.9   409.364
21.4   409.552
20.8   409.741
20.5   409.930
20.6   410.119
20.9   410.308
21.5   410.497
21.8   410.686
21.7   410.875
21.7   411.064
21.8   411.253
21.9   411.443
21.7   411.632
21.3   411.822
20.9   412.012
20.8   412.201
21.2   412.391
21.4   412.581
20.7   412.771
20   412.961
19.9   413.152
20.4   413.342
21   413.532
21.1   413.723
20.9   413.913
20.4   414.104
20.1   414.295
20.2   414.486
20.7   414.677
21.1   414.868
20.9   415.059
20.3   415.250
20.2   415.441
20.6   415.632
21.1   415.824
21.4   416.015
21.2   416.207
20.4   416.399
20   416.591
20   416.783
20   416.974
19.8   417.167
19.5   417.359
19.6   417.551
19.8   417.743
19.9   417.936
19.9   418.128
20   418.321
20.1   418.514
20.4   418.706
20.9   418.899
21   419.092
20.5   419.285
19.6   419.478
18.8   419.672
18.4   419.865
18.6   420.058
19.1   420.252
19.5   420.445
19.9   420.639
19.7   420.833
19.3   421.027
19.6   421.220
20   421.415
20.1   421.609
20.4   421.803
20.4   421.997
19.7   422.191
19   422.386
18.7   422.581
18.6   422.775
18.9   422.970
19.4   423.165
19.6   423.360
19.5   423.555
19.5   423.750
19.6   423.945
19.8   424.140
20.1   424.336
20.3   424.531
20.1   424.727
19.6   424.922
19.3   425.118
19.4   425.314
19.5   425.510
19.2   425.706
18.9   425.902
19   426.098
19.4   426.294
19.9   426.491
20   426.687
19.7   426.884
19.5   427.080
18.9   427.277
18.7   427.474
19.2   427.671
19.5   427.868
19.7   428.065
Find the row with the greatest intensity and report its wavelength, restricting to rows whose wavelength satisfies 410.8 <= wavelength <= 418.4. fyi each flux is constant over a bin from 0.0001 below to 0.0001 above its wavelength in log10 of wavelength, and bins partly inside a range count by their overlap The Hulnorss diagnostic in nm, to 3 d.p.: 411.443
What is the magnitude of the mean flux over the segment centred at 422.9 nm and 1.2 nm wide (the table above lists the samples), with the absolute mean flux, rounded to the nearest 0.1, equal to 19.0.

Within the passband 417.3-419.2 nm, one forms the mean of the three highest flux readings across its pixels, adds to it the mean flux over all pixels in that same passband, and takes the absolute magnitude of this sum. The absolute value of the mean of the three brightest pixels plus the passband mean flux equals 40.9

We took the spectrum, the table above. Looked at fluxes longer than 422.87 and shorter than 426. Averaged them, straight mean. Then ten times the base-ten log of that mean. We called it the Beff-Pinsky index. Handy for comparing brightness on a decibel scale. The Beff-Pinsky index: 12.91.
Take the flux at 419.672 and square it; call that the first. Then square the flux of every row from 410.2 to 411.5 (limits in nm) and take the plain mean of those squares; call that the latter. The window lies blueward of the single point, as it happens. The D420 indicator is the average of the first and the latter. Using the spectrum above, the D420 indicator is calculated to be 410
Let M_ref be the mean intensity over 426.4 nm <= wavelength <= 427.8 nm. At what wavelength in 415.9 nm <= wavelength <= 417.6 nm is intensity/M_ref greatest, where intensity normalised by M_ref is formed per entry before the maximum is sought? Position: 416.015 nm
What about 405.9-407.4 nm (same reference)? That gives 406.920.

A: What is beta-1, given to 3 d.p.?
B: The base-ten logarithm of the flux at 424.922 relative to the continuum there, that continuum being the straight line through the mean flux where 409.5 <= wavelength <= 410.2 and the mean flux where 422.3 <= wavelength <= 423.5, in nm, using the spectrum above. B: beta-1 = 0.019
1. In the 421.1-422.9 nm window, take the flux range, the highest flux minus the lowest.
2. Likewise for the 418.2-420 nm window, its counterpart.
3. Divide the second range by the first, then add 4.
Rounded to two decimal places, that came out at 5.44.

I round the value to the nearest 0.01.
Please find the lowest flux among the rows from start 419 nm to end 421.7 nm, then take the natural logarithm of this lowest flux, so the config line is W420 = 2.91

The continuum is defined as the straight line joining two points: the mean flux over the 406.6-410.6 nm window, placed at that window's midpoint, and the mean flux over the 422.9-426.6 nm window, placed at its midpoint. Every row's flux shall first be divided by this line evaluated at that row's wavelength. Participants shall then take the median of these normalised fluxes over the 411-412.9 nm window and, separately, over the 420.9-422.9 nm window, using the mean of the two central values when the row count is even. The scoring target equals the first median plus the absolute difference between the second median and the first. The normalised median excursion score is 1.07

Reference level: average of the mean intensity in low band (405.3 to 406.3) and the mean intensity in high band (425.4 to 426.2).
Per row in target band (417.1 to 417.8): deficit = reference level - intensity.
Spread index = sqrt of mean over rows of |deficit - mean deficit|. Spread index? 0.35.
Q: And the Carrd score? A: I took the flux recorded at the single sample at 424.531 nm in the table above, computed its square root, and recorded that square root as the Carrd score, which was 4.51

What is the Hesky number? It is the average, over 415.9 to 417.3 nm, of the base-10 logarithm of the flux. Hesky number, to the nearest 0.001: 1.309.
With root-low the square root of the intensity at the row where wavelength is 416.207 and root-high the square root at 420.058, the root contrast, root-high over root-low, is 0.937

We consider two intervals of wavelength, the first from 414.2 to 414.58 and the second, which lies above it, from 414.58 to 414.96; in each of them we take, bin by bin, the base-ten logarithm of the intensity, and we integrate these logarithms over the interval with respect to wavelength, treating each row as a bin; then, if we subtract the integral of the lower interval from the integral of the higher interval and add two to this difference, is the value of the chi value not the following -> 2.01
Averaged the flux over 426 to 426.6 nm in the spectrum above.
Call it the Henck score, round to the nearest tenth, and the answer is 19.4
